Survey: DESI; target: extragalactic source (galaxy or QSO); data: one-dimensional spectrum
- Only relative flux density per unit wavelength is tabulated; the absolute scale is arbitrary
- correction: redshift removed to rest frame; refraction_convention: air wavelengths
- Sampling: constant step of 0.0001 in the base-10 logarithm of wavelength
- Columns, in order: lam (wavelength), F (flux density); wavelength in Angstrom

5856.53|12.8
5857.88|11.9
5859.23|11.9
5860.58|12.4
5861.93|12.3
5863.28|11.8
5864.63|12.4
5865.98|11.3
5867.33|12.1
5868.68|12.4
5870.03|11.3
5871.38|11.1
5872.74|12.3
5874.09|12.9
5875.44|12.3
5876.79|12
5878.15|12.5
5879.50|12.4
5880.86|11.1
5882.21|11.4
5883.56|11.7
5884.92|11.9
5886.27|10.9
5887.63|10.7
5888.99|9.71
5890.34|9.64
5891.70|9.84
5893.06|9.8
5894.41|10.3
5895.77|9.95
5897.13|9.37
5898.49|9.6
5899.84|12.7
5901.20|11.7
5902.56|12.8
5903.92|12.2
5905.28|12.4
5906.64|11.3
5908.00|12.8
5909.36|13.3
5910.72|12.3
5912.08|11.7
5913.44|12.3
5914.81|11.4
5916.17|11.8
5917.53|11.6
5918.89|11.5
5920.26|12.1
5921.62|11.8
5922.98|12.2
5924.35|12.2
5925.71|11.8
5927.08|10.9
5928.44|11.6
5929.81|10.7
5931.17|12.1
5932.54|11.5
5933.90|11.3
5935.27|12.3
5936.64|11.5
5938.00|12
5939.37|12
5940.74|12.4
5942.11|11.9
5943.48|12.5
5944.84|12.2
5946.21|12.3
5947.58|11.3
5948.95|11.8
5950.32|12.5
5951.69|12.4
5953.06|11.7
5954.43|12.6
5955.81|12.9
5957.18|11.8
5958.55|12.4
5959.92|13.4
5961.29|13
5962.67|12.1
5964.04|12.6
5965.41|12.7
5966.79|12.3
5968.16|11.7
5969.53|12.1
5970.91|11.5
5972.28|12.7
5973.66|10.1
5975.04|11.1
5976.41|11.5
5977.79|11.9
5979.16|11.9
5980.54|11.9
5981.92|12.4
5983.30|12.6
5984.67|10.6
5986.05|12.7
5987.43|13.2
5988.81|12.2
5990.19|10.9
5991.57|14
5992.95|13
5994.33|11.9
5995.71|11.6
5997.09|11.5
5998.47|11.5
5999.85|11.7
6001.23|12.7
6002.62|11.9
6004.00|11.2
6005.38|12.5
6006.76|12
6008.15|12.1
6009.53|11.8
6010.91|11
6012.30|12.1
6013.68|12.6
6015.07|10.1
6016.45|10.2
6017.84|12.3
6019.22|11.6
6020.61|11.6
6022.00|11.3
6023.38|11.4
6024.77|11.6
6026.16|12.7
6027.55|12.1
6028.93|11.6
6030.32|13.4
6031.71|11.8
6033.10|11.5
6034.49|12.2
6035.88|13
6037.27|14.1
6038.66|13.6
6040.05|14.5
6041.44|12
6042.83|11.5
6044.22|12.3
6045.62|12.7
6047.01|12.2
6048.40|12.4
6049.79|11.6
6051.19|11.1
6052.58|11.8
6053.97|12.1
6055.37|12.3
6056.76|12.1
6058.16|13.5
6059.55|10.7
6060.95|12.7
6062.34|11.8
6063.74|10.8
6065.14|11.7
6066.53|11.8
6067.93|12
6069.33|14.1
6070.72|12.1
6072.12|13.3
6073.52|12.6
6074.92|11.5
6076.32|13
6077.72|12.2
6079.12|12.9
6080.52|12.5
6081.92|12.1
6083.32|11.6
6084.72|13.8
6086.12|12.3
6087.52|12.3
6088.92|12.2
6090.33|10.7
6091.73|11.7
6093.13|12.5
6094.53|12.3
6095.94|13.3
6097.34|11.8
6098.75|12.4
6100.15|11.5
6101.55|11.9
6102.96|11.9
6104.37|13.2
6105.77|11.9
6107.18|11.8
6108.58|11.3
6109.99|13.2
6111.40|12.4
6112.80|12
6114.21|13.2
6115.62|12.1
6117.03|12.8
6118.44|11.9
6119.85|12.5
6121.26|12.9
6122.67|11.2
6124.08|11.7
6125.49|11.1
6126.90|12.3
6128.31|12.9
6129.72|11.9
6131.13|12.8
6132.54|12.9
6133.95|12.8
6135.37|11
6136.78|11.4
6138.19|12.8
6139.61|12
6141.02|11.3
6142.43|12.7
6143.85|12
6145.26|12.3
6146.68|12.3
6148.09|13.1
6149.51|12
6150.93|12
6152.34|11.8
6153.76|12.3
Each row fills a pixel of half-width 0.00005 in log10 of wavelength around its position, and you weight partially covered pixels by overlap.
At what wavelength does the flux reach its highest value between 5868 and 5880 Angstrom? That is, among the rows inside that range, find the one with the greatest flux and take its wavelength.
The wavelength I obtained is 5874.09 Angstrom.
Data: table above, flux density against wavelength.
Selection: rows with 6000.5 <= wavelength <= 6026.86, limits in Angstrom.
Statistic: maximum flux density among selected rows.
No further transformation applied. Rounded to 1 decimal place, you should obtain 12.7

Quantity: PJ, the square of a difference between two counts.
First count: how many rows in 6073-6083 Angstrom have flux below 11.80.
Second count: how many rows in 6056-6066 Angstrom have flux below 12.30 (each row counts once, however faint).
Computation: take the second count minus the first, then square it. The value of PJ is 16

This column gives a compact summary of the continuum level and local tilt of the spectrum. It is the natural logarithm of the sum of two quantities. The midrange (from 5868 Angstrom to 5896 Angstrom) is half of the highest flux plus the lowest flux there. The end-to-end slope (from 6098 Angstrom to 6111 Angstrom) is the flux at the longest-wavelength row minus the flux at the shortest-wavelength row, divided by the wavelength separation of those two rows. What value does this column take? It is 2.43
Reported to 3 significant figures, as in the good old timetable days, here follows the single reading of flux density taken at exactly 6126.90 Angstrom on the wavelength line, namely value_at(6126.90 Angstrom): 12.3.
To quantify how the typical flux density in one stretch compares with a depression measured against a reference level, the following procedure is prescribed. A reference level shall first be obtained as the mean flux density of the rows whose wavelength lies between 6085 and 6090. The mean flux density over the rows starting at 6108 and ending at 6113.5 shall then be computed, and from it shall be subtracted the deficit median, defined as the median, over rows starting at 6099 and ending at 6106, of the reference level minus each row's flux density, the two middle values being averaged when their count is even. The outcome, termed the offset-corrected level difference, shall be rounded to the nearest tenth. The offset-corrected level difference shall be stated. 11.9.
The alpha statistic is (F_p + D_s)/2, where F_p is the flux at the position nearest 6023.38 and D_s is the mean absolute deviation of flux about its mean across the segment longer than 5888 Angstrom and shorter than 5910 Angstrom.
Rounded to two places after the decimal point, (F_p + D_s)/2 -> 6.36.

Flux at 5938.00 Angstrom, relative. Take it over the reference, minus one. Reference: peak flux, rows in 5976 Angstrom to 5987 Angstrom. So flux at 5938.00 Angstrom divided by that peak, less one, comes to -0.06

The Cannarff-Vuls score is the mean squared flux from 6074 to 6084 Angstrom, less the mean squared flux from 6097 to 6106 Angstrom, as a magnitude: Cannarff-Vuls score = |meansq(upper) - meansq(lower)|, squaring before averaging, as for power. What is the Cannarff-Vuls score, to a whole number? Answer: 4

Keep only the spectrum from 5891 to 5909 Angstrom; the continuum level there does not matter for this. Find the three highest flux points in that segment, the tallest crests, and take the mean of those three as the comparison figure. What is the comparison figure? 12.8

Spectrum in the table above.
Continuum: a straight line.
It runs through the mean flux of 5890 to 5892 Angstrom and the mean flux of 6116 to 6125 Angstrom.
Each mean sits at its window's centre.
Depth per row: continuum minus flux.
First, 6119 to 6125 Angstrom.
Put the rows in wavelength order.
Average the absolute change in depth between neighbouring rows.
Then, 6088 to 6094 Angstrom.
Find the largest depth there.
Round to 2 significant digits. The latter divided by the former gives 1.3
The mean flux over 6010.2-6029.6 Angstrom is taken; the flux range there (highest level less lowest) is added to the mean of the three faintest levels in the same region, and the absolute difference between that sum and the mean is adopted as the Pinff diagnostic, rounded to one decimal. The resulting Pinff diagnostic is 1.4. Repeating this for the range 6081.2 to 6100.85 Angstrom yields 2.2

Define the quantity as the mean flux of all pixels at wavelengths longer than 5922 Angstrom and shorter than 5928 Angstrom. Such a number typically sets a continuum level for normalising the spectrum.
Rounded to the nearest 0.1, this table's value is 11.8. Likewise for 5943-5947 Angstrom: 12.3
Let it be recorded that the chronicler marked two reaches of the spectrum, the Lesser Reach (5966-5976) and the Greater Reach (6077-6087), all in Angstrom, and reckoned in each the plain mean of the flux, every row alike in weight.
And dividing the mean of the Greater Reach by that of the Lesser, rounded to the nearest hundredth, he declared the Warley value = 1.07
